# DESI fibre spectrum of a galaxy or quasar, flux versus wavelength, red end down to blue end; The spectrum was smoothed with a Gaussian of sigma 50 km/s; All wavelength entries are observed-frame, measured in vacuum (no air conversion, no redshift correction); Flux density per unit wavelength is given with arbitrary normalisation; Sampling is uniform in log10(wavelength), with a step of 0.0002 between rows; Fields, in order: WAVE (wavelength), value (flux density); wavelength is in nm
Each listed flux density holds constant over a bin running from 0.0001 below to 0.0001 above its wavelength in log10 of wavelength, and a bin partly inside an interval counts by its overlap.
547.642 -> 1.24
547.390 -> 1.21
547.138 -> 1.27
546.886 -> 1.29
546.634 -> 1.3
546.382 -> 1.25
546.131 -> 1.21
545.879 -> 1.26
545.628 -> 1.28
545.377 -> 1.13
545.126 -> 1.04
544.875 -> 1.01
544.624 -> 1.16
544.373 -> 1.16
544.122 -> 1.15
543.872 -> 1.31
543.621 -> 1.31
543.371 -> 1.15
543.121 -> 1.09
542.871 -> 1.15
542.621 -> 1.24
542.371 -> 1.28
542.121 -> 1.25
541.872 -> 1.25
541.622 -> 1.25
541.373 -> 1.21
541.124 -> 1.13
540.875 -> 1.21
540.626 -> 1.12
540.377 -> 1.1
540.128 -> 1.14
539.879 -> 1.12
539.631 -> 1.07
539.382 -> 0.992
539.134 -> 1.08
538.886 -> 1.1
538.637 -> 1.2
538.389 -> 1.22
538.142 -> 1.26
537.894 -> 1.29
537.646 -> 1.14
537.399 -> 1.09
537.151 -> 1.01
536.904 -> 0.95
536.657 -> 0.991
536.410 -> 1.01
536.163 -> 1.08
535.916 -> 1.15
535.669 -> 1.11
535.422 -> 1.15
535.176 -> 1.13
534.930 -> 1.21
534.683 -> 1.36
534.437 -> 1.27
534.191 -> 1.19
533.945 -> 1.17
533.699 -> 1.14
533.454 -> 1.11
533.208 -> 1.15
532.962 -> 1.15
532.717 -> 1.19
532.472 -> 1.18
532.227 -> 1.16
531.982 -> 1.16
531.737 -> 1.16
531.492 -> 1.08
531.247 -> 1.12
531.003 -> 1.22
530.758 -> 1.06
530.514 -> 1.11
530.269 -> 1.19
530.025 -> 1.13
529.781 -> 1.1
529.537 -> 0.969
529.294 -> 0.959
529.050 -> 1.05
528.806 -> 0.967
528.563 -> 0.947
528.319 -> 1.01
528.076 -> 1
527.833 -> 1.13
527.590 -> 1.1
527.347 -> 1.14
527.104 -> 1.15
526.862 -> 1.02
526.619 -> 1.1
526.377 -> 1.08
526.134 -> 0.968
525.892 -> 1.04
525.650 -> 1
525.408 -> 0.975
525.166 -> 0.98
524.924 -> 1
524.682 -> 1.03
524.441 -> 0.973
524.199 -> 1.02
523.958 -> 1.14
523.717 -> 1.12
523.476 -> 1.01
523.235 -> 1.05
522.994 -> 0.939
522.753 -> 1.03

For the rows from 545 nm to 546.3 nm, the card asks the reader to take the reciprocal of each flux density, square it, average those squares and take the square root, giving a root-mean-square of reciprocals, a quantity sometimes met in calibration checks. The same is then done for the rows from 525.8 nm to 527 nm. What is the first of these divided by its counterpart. 0.88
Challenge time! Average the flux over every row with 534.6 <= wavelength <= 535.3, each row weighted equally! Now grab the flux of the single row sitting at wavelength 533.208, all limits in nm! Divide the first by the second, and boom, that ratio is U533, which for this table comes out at 1.07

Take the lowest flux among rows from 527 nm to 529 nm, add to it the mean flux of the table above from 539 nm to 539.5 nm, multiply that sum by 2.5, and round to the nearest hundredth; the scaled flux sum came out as 4.96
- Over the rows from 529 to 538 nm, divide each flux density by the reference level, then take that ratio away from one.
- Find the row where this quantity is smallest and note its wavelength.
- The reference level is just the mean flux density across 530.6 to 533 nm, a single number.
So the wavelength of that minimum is 534.683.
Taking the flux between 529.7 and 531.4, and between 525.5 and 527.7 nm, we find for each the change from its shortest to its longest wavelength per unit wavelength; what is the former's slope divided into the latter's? 3.8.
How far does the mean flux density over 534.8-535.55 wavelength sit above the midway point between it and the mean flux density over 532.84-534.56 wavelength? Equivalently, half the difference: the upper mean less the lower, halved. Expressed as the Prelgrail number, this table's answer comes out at 0.00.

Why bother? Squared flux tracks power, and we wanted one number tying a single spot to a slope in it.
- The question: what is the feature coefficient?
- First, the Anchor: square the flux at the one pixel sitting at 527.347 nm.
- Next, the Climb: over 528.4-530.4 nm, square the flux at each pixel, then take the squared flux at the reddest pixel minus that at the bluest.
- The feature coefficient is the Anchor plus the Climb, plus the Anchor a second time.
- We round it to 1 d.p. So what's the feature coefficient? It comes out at 3.1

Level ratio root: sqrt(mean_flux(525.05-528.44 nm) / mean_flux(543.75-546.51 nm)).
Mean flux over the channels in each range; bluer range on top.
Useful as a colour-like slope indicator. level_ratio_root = 0.94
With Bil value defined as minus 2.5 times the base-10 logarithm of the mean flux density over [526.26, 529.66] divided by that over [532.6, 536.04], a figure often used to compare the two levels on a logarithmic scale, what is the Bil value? 0.13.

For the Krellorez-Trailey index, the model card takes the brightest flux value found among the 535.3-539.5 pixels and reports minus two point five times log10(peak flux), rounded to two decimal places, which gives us -0.28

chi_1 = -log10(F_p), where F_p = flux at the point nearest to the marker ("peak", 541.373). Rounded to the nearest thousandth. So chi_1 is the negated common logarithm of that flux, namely -0.083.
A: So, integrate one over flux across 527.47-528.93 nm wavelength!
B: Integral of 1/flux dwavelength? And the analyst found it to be 1.43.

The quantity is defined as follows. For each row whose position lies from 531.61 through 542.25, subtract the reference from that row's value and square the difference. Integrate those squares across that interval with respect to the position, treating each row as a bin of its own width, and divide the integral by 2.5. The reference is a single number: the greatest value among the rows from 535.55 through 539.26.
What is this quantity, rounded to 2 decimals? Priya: 0.11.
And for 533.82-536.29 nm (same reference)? 0.02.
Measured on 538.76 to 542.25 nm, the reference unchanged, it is 0.04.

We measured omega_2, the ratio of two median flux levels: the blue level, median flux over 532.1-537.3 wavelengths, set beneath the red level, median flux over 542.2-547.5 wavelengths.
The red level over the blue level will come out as 1.05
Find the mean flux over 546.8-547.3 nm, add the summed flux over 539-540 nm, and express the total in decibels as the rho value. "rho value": 7.4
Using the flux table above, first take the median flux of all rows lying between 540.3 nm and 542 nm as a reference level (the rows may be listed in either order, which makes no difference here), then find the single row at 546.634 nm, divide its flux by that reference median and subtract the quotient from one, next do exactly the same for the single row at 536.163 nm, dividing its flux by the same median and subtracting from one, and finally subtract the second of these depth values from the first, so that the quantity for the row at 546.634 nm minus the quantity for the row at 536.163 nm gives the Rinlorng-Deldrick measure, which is -0.18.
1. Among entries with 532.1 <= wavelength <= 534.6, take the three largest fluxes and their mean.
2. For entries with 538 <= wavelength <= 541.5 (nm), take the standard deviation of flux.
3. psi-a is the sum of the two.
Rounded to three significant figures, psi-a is 1.29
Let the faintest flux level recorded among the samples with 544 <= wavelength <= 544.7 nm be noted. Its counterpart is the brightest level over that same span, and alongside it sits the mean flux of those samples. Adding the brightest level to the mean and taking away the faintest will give 1.17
